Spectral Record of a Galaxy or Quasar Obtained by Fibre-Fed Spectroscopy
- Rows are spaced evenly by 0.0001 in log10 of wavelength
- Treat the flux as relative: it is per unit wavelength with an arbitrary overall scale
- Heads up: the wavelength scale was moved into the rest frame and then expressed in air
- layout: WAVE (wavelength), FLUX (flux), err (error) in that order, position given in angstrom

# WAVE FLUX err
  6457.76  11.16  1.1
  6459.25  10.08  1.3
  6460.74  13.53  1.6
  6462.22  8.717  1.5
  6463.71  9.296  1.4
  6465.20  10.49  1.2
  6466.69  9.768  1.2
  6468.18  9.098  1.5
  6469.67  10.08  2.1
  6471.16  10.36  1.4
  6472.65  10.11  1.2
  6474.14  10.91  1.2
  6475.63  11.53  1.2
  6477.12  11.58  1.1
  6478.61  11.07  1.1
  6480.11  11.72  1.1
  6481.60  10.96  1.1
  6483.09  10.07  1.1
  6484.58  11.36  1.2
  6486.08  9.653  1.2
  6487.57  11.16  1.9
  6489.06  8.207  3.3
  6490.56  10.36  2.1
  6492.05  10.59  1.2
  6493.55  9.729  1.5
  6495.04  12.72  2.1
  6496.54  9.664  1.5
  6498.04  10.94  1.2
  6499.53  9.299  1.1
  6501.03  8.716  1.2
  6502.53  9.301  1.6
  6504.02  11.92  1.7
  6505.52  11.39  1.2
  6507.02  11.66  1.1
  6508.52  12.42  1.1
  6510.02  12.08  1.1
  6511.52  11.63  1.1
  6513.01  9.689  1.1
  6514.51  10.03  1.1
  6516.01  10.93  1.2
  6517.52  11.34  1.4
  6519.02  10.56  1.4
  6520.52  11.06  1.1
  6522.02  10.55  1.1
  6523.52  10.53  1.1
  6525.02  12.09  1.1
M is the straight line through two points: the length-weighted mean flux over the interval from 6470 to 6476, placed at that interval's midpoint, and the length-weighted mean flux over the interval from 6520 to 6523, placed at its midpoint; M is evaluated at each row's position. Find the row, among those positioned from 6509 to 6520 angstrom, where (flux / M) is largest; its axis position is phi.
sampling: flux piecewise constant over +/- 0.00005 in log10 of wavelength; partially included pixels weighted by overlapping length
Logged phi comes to 6510.02 angstrom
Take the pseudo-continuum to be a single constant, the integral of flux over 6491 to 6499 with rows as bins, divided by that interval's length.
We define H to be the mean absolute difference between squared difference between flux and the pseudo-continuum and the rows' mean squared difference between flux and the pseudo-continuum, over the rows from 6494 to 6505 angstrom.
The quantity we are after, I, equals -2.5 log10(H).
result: -0.1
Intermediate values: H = 1.1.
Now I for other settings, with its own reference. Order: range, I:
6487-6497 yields -0.7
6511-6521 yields 1.3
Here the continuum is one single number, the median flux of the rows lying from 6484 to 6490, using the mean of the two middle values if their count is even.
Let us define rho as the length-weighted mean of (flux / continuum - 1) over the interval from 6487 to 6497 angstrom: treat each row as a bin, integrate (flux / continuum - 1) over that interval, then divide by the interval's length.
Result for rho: -0.01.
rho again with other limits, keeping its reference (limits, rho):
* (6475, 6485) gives 0.07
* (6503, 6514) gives 0.10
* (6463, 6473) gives -0.05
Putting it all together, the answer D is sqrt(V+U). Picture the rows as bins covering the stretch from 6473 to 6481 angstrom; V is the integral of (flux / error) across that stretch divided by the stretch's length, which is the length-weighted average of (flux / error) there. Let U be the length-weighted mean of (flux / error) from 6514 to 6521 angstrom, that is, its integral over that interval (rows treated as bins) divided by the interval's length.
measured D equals 4.32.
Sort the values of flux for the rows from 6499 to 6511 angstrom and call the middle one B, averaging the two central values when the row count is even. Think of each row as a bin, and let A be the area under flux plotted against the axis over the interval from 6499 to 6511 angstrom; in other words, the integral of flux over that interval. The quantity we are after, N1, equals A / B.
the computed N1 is 11.33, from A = 131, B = 11.5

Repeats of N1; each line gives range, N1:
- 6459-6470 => 11.23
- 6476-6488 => 11.83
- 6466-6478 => 12.24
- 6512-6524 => 12.07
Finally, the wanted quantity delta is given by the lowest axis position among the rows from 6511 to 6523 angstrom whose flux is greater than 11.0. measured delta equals 6511.52 angstrom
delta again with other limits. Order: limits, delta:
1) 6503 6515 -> 6504.02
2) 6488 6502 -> 6495.04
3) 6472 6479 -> 6475.63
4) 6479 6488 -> 6480.11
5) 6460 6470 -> 6460.74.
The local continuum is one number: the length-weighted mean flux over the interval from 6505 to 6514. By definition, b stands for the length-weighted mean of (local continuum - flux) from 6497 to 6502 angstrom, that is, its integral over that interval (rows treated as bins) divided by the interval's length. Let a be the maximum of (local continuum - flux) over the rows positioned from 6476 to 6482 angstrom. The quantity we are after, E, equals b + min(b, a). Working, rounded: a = 0.5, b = 1.8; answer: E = 2.3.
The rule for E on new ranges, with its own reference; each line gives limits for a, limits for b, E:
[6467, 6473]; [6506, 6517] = 0.5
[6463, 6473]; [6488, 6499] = 2.3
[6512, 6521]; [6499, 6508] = 2.0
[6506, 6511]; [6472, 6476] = 0.4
